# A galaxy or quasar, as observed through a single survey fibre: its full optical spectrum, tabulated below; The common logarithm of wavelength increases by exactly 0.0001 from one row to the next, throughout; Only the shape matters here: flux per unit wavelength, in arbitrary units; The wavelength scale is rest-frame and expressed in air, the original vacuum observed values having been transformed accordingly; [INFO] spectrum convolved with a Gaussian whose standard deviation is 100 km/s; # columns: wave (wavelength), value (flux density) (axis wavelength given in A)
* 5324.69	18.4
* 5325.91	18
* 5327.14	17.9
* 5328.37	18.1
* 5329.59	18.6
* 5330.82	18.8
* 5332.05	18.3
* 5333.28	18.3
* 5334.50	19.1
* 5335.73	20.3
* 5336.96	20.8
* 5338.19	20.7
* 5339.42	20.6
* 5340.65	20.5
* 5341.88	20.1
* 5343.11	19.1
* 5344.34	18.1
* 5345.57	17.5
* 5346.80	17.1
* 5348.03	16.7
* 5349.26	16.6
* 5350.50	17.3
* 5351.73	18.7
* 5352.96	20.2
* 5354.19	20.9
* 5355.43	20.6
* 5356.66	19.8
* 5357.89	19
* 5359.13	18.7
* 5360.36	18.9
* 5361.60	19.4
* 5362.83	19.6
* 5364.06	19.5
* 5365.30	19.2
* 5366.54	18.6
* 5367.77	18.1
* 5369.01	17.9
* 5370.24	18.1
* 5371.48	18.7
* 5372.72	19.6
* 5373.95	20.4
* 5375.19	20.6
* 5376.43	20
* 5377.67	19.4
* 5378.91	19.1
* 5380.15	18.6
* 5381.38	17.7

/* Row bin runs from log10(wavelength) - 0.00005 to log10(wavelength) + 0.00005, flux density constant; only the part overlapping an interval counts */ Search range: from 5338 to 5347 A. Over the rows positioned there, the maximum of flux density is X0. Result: 20.7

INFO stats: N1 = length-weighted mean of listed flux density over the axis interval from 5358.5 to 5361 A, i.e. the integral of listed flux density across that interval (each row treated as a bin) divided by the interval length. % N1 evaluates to 19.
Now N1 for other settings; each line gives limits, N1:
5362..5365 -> 20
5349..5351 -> 17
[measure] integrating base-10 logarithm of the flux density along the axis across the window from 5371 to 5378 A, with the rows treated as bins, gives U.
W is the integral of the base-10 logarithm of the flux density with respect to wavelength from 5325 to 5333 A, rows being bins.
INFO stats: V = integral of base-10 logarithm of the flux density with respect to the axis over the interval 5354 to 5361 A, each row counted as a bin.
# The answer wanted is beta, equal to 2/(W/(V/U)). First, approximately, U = 9.1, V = 9.0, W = 10.1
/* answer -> 0.197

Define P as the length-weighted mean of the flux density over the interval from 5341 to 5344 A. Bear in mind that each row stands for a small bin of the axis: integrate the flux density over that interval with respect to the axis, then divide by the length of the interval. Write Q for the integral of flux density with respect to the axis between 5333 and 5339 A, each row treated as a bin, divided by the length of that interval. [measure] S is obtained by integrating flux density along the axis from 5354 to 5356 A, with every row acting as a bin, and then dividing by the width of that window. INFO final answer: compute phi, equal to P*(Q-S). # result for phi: -13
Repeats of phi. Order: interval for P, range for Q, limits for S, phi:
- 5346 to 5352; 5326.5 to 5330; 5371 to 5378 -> -28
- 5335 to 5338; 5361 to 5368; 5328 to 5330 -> 15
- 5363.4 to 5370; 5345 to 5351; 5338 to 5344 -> -57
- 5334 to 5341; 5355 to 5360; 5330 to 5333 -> 20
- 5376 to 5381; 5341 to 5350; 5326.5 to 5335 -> -9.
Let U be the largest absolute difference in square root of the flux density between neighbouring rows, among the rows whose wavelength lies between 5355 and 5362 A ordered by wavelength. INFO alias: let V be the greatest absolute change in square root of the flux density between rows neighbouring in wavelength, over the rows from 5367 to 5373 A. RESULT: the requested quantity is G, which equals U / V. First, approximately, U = 0.09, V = 0.103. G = 0.88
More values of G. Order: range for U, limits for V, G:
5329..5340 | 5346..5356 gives 0.79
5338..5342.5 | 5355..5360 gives 0.49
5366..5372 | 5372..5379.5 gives 0.78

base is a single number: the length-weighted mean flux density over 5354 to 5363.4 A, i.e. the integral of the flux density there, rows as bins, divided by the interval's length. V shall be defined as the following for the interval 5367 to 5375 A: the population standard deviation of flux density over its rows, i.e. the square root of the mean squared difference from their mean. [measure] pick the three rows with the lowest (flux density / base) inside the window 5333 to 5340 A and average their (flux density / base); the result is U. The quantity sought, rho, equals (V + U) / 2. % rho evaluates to 0.95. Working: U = 0.984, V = 0.91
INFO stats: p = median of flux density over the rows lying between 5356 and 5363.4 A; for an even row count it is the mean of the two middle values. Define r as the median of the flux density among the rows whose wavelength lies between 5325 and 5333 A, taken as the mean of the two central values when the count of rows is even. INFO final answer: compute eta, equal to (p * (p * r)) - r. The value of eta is 6691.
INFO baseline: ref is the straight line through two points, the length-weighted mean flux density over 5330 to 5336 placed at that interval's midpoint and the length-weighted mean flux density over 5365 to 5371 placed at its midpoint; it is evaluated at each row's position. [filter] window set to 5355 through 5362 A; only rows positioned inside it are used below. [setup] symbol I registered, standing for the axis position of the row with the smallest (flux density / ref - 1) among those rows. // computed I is 5359.13 A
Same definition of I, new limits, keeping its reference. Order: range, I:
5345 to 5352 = 5349.26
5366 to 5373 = 5369.01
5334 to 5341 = 5334.50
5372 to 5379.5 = 5378.91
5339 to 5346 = 5345.57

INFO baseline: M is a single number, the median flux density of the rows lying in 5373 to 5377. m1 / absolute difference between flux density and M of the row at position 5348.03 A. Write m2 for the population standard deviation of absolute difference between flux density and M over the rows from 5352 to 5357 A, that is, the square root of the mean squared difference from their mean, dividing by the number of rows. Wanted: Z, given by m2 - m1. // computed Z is -3.5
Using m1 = 4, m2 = 0.18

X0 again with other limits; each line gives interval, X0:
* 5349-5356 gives 20.9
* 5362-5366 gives 19.6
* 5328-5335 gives 19.1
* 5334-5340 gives 20.8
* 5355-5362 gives 20.6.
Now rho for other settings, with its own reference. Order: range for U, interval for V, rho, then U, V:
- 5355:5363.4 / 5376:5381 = 0.74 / 0.965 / 0.51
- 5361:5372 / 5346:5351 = 0.60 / 0.923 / 0.29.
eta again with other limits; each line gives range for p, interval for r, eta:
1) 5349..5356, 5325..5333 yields 6867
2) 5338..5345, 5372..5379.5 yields 8140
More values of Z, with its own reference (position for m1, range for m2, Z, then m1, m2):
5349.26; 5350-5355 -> -2.7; 4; 1.14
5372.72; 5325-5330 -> -0.5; 1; 0.27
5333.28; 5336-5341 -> -2.0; 2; 0.11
